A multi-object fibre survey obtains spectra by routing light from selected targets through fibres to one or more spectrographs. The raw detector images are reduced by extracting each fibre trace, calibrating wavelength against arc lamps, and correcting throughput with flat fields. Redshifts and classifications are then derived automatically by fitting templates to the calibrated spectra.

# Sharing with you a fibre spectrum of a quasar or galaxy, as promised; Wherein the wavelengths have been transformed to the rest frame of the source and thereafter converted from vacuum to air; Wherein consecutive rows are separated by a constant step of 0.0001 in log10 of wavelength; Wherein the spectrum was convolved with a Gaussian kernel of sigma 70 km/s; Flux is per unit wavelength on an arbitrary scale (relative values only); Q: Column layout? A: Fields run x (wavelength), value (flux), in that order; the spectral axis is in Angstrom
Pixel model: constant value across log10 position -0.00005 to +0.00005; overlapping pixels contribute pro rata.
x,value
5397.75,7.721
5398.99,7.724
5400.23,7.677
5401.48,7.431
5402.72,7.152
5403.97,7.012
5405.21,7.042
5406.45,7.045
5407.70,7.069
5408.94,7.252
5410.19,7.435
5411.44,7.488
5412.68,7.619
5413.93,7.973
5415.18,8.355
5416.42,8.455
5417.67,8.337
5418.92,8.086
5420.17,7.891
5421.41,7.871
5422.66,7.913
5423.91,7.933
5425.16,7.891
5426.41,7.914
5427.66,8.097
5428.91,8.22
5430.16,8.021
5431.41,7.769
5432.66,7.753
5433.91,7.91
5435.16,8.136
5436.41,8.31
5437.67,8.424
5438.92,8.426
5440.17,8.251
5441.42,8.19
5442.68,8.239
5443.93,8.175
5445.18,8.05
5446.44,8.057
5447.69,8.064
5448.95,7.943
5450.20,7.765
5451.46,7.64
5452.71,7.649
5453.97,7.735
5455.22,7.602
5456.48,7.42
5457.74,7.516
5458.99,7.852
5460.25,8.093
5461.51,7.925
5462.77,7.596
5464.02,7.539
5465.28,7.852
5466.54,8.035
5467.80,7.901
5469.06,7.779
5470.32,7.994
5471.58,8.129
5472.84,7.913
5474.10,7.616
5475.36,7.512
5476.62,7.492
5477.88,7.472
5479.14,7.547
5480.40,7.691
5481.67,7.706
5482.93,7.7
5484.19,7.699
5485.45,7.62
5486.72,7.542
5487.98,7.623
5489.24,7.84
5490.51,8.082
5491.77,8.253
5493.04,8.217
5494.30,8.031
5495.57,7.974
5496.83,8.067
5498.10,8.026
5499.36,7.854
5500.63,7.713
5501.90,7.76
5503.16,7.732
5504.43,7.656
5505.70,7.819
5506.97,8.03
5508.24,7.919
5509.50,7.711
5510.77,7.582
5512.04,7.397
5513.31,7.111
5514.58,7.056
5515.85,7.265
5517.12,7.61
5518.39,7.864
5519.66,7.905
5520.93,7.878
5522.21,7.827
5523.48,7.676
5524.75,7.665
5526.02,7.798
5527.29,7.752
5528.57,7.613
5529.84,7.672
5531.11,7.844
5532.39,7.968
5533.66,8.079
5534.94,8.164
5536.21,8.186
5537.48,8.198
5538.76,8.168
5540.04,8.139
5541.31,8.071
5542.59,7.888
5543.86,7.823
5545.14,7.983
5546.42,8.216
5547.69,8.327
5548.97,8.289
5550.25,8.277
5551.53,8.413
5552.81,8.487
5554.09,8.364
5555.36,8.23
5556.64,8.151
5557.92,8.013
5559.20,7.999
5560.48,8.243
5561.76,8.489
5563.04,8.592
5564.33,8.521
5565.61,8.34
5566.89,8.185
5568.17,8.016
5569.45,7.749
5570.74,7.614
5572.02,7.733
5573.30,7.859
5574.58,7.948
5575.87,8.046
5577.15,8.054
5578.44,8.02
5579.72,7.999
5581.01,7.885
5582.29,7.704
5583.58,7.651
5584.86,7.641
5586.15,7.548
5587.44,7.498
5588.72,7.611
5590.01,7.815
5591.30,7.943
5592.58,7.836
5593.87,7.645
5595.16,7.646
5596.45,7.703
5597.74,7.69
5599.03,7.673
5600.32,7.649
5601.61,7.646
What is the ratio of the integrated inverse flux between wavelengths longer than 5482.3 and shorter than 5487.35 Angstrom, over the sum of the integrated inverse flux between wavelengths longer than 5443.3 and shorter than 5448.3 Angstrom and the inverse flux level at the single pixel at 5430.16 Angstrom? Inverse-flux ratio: 0.89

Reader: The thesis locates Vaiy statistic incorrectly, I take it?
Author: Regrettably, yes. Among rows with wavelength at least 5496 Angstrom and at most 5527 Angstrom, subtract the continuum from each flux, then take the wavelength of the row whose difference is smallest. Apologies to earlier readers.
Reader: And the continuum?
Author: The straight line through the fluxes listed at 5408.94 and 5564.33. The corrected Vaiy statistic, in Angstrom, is 5514.58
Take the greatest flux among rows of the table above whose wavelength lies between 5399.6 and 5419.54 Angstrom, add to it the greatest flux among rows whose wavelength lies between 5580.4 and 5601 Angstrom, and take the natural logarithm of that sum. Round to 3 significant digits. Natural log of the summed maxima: 2.80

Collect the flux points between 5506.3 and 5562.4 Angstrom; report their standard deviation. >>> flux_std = 0.34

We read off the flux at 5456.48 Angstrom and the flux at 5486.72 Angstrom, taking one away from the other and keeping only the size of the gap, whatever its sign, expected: 0.12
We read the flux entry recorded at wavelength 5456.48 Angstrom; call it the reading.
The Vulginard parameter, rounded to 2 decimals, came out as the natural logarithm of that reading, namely 2.00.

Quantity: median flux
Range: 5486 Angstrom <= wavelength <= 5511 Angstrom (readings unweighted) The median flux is 7.8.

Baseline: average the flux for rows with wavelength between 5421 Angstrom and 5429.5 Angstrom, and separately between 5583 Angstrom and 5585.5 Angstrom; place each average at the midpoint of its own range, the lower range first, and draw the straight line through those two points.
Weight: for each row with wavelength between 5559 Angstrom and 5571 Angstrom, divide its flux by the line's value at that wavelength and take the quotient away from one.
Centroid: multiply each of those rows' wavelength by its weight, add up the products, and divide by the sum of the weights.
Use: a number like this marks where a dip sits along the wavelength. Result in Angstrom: 5563.6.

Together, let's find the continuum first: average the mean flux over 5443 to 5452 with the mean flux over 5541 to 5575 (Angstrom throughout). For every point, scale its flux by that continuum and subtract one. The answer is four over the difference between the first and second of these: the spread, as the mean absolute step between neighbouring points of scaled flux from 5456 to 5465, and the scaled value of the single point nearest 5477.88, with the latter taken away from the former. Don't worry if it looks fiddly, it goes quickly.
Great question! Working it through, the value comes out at 41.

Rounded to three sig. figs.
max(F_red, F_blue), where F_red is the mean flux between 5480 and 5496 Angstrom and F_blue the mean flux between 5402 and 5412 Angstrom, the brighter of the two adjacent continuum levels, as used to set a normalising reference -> 7.84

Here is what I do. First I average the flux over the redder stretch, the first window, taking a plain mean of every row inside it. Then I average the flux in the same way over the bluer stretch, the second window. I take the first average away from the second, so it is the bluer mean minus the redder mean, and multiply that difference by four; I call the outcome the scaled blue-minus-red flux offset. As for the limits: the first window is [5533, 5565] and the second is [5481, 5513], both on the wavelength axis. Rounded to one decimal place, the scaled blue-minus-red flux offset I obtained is -1.6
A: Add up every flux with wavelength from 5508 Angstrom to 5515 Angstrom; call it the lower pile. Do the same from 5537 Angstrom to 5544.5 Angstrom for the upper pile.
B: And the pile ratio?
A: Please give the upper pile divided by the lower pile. 1.08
